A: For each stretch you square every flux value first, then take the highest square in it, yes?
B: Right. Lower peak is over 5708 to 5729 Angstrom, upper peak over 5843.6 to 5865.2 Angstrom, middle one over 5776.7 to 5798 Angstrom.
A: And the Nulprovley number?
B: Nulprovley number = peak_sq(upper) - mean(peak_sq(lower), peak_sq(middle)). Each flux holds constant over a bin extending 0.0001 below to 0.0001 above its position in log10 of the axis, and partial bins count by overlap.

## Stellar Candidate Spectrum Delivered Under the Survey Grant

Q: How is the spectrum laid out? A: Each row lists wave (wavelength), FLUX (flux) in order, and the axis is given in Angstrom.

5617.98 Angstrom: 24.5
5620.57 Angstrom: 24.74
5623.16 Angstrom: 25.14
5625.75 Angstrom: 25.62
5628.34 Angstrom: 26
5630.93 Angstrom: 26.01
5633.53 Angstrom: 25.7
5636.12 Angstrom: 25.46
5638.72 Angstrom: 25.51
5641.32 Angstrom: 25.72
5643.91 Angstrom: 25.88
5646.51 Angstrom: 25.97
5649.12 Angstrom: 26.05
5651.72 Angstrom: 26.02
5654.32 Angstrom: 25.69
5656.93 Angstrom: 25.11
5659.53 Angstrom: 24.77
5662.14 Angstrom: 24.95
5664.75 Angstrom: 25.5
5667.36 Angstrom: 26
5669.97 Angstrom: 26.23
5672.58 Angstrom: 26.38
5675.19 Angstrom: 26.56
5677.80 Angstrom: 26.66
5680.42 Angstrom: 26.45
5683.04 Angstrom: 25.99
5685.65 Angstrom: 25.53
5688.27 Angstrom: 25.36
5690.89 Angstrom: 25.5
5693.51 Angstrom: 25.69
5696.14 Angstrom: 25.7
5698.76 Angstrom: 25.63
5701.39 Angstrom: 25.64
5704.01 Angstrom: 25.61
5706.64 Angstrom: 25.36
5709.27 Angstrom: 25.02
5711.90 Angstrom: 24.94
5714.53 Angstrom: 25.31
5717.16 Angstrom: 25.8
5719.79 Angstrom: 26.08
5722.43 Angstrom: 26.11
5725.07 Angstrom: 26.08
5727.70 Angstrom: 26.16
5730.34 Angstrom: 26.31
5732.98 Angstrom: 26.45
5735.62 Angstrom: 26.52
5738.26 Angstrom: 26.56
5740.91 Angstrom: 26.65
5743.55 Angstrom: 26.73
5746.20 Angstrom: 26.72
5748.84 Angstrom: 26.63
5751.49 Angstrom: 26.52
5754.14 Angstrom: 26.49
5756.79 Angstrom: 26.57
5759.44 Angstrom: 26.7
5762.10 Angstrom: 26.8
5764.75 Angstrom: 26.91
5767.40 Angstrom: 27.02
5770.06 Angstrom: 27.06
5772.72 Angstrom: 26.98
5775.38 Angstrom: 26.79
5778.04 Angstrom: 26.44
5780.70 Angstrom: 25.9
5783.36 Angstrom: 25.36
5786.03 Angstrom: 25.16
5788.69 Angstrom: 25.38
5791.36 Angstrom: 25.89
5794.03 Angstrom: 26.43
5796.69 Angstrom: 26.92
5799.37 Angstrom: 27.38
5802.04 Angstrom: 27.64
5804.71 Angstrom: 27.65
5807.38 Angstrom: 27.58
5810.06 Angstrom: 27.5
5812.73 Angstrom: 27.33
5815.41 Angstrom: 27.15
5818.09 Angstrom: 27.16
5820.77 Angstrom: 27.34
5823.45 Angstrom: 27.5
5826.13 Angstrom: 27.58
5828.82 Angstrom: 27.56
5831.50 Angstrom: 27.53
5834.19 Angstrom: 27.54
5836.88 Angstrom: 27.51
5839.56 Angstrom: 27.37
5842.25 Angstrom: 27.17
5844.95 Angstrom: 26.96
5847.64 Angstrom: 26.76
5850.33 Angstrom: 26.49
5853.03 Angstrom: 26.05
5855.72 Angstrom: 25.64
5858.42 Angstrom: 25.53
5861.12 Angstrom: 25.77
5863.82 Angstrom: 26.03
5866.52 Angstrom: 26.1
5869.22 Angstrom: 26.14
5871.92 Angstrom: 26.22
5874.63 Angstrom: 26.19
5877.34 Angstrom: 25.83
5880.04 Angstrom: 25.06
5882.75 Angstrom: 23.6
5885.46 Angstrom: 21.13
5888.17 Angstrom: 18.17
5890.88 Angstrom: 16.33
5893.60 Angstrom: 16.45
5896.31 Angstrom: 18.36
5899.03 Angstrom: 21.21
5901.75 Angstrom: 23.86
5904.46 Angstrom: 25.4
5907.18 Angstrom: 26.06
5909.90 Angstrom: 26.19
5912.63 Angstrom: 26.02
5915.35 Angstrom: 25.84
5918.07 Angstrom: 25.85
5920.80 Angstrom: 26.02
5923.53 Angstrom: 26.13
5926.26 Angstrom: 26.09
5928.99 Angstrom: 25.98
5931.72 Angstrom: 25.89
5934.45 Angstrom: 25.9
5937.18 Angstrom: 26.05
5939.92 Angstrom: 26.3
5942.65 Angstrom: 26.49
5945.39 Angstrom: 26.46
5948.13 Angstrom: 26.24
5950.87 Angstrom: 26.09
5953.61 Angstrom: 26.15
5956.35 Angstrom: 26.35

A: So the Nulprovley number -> 22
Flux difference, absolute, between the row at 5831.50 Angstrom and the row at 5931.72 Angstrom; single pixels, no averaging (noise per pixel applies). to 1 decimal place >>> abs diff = 1.6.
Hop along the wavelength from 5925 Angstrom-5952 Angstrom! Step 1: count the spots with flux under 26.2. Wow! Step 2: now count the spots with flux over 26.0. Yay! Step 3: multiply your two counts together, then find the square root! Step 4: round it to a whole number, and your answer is 6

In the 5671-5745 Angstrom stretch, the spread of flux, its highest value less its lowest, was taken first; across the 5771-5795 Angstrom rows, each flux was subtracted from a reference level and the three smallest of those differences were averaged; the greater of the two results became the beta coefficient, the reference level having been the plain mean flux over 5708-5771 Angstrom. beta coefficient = 1.8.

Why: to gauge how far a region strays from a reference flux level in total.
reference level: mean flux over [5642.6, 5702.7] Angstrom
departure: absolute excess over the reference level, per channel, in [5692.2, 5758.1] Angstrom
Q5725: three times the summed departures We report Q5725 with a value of 39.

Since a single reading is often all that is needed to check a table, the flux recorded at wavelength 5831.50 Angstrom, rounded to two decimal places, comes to 27.53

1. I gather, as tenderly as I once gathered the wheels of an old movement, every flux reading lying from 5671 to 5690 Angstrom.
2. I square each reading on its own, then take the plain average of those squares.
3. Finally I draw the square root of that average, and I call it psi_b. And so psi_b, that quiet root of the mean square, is 26.1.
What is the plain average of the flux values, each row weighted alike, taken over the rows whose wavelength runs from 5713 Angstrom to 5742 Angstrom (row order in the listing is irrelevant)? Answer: 26.2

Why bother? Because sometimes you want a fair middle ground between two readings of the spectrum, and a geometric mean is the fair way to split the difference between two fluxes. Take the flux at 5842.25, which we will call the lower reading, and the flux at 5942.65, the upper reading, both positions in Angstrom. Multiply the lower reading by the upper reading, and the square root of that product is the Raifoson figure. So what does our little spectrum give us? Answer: 26.8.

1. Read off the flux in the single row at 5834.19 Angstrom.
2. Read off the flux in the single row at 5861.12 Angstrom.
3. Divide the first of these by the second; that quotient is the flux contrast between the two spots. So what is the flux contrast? 1.07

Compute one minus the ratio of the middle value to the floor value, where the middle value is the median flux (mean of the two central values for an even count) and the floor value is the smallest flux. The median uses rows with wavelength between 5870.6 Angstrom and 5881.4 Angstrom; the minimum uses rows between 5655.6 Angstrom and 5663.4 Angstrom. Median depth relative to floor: -0.05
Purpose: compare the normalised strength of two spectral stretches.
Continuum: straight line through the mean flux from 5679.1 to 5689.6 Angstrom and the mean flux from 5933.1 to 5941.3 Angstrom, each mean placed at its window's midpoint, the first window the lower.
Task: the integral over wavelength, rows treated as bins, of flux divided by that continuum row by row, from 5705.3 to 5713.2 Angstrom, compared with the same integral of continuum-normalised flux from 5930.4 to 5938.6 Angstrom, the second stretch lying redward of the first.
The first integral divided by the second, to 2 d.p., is 0.94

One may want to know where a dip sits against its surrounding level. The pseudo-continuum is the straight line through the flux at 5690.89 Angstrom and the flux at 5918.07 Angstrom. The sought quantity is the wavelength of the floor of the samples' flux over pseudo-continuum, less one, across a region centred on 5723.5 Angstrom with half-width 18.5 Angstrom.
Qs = 5711.90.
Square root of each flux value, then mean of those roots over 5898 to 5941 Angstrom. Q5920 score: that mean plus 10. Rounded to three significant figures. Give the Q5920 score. 15.1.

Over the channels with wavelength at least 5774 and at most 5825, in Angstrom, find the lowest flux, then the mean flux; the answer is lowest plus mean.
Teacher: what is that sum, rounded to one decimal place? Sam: 51.9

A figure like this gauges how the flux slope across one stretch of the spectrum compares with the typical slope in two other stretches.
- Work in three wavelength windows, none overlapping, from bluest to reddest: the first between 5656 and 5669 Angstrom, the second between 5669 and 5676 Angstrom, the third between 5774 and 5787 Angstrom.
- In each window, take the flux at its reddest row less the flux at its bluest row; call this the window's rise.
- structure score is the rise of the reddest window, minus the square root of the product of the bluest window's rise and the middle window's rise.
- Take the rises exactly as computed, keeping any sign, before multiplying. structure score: -2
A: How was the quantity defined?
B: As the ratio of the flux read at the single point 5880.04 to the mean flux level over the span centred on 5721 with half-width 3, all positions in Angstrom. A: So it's 0.96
